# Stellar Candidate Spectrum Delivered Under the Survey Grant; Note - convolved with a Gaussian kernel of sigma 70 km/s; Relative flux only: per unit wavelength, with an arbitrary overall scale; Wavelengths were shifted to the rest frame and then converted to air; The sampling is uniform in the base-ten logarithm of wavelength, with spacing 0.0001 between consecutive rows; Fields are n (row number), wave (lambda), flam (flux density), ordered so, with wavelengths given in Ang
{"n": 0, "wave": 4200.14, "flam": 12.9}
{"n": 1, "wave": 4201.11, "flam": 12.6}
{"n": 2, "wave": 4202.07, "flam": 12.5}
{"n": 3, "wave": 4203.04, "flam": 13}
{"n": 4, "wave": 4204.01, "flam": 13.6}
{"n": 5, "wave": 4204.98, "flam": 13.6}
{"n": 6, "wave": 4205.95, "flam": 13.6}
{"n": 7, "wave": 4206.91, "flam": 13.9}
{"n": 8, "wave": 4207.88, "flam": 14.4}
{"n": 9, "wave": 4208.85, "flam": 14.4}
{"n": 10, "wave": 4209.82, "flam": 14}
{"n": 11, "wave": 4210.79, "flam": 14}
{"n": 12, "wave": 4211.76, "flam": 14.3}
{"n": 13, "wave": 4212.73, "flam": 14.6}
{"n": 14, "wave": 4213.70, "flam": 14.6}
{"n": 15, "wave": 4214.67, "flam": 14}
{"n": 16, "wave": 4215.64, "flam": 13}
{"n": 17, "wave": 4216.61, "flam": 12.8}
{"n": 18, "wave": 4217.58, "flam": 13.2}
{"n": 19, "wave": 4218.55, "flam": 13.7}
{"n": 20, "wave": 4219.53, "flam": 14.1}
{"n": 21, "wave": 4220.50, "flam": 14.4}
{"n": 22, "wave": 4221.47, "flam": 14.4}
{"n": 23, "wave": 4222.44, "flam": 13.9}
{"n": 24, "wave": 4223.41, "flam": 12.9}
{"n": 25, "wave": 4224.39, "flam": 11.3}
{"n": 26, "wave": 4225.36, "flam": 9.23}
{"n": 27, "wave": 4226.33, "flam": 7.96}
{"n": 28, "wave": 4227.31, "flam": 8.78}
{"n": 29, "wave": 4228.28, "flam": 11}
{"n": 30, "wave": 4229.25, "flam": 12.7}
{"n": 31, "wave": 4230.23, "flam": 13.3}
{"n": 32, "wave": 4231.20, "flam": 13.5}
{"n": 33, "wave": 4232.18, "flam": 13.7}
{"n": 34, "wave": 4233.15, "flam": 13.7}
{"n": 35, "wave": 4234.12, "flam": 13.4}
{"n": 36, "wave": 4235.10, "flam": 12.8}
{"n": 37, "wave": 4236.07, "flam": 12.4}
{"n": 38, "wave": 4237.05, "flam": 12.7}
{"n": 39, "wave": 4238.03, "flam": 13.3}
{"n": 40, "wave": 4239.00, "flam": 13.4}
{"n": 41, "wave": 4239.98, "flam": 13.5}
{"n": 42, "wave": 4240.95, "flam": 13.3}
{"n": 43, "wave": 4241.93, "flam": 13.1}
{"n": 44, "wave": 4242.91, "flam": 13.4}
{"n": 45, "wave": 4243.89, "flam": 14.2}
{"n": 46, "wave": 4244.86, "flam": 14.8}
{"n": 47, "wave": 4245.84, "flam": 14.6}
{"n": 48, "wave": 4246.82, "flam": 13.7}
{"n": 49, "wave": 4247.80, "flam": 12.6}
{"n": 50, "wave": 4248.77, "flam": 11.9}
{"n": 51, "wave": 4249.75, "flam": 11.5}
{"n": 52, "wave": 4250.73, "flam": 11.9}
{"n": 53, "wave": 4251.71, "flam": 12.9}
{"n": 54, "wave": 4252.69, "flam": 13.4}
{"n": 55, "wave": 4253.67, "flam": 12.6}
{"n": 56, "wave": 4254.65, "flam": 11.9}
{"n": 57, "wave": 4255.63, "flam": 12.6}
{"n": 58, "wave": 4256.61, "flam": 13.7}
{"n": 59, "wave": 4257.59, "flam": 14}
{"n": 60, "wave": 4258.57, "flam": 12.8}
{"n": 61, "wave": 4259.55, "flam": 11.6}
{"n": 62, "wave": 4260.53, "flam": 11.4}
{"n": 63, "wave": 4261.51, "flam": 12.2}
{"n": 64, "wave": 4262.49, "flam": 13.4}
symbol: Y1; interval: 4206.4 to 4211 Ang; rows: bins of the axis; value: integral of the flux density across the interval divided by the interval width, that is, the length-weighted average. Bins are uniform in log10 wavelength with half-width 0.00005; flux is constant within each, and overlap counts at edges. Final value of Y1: 14.2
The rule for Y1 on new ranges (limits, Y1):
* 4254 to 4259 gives 13.0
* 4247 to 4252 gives 12.2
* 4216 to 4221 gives 13.6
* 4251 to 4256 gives 12.6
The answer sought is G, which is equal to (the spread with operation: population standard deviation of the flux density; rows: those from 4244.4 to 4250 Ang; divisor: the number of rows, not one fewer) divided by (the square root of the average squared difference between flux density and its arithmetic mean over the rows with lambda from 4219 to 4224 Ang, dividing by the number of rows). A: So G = 2.3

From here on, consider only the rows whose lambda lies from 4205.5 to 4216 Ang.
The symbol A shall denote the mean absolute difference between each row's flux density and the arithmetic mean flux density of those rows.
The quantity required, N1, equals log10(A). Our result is -0.45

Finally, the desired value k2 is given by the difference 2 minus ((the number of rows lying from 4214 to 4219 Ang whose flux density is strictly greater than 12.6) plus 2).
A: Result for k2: -5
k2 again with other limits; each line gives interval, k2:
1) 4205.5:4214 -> -9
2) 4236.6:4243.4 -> -7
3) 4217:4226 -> -7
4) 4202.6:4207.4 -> -5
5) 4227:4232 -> -3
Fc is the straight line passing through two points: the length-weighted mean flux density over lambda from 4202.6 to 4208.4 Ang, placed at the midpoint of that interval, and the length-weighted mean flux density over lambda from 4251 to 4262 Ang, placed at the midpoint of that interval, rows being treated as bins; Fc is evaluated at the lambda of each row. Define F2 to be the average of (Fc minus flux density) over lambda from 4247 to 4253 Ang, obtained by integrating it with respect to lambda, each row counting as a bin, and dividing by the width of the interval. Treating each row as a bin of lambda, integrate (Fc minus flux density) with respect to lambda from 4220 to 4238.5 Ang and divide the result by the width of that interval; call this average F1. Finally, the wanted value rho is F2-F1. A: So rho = -0.4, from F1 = 0.8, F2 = 0.4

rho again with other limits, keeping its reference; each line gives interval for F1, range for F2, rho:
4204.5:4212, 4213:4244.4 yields 0.7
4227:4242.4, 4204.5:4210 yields -0.6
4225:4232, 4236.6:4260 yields -2.4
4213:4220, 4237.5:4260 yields -0.1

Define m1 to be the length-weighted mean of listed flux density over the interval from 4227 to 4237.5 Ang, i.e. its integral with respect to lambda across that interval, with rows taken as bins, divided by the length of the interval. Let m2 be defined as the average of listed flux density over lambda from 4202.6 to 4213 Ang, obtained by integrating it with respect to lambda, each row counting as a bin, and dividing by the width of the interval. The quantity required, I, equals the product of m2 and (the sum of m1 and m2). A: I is 370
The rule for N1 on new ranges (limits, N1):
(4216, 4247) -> 0.04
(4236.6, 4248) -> -0.29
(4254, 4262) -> -0.12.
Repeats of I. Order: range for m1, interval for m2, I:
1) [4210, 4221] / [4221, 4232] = 302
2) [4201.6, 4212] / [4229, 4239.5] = 355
